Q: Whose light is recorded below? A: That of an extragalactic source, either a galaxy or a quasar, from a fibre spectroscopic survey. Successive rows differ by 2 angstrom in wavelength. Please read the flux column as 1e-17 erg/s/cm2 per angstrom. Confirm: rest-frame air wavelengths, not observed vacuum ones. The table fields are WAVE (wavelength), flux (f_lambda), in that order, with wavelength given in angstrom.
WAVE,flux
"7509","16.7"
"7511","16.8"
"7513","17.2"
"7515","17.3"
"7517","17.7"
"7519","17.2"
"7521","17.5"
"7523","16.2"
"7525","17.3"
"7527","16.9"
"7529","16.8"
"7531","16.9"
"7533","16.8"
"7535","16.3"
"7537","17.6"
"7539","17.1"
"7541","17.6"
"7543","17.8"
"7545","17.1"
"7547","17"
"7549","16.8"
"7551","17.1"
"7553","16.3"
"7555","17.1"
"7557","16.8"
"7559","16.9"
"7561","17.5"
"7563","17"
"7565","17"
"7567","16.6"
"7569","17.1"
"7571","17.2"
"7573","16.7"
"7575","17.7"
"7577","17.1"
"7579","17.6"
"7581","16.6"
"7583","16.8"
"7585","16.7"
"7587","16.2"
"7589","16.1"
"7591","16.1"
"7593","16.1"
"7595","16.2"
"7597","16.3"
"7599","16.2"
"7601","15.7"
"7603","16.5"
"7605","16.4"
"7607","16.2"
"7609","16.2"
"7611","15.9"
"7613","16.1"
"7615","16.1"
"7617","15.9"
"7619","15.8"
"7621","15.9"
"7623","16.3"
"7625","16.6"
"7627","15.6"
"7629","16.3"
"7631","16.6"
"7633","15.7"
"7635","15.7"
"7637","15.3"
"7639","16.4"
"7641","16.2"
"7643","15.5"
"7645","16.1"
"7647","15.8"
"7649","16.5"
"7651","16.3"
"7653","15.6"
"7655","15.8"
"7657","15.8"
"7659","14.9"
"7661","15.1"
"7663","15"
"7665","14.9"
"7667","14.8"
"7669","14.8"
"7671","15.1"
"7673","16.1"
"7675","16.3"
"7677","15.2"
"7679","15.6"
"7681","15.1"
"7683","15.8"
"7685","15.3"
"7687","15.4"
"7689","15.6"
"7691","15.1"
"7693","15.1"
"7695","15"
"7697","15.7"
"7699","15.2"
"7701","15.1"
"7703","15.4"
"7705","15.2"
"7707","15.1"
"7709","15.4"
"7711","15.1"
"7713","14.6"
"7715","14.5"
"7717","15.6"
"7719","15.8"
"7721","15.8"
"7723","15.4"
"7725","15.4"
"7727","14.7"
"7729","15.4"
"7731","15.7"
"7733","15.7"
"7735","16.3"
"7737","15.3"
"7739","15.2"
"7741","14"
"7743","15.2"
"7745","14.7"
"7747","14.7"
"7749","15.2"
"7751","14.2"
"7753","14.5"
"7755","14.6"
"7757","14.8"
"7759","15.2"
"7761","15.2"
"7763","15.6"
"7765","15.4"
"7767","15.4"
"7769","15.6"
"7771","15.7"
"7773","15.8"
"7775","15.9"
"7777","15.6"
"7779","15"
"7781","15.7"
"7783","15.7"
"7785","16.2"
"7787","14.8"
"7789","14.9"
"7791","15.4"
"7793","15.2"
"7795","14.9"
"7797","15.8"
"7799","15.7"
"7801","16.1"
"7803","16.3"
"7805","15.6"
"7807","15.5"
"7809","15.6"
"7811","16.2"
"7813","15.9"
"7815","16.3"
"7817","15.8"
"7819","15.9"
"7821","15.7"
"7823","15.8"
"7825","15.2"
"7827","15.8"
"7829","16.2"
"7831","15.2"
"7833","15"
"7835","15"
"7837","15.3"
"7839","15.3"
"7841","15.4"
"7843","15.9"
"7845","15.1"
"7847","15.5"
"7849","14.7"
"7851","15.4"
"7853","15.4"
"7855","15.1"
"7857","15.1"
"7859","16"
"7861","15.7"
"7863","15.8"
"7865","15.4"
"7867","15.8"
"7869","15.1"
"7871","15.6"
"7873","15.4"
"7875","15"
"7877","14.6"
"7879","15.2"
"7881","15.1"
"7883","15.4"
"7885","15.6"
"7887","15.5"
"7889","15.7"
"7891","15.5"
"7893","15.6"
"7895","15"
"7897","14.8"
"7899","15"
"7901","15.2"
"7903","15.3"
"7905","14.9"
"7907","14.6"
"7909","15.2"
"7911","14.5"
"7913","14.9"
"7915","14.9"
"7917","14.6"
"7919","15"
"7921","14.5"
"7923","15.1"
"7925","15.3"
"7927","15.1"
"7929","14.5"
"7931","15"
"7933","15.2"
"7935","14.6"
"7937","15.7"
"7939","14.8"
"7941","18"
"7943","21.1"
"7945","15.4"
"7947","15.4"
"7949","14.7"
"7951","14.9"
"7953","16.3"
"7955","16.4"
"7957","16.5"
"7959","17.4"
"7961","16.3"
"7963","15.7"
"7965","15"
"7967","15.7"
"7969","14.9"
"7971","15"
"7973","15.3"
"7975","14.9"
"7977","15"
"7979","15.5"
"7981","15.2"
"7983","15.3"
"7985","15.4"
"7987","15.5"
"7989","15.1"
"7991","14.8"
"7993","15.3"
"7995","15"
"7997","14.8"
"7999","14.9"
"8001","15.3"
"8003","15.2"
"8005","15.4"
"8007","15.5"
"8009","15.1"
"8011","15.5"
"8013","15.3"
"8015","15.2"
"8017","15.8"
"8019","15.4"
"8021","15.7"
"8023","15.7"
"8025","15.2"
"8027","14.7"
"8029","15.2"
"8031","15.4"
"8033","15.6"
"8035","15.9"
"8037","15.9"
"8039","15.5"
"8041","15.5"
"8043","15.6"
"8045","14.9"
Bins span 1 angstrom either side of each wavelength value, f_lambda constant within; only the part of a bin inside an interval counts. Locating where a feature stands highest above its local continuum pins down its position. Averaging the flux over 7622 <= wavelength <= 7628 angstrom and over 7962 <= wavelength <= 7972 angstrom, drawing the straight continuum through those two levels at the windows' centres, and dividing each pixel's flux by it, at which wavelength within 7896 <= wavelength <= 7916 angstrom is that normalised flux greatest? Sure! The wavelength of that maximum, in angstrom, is 7903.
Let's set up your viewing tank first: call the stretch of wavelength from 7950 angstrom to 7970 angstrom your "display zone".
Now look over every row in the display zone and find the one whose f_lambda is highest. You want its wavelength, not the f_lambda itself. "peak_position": 7959 angstrom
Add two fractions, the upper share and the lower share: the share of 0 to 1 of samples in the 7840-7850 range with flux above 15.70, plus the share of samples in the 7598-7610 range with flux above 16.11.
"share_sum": 1.03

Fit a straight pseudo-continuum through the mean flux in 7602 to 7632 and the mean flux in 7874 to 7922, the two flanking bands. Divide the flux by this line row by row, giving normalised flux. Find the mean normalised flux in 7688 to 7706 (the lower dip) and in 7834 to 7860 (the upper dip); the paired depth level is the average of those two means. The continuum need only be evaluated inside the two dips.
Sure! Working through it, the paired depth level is 0.984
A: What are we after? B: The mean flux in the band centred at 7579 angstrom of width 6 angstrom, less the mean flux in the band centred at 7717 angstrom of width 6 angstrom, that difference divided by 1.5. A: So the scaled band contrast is 1.2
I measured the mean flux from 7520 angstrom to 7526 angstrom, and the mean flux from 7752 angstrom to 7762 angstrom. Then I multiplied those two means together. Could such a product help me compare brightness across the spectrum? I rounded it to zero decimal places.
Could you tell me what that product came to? 253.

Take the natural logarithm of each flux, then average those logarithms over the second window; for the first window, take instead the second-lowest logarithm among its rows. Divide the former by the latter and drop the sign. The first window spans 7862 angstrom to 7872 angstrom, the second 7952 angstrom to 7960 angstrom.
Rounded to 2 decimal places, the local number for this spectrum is 1.03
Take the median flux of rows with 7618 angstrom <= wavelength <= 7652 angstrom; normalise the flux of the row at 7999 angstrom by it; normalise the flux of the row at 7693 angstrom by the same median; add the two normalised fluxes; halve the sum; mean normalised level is 0.932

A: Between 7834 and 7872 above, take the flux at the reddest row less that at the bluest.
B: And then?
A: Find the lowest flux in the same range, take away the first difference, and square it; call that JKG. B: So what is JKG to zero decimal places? 199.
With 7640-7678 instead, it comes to 250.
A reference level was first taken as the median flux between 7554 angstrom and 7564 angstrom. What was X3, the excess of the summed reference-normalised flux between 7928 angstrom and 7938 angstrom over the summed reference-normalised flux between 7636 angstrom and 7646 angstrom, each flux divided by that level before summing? -0.3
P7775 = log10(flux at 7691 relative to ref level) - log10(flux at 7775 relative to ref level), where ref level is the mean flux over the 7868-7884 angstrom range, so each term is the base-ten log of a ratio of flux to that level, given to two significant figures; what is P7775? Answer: -0.022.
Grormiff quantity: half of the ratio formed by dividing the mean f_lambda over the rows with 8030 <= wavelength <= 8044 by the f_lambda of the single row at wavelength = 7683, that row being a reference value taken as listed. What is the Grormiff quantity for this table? 0.495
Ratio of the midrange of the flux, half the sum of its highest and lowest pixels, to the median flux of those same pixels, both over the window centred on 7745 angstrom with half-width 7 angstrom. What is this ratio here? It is 0.99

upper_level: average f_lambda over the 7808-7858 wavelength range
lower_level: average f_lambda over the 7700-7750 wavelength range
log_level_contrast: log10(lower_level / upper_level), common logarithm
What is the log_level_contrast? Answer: -0.008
